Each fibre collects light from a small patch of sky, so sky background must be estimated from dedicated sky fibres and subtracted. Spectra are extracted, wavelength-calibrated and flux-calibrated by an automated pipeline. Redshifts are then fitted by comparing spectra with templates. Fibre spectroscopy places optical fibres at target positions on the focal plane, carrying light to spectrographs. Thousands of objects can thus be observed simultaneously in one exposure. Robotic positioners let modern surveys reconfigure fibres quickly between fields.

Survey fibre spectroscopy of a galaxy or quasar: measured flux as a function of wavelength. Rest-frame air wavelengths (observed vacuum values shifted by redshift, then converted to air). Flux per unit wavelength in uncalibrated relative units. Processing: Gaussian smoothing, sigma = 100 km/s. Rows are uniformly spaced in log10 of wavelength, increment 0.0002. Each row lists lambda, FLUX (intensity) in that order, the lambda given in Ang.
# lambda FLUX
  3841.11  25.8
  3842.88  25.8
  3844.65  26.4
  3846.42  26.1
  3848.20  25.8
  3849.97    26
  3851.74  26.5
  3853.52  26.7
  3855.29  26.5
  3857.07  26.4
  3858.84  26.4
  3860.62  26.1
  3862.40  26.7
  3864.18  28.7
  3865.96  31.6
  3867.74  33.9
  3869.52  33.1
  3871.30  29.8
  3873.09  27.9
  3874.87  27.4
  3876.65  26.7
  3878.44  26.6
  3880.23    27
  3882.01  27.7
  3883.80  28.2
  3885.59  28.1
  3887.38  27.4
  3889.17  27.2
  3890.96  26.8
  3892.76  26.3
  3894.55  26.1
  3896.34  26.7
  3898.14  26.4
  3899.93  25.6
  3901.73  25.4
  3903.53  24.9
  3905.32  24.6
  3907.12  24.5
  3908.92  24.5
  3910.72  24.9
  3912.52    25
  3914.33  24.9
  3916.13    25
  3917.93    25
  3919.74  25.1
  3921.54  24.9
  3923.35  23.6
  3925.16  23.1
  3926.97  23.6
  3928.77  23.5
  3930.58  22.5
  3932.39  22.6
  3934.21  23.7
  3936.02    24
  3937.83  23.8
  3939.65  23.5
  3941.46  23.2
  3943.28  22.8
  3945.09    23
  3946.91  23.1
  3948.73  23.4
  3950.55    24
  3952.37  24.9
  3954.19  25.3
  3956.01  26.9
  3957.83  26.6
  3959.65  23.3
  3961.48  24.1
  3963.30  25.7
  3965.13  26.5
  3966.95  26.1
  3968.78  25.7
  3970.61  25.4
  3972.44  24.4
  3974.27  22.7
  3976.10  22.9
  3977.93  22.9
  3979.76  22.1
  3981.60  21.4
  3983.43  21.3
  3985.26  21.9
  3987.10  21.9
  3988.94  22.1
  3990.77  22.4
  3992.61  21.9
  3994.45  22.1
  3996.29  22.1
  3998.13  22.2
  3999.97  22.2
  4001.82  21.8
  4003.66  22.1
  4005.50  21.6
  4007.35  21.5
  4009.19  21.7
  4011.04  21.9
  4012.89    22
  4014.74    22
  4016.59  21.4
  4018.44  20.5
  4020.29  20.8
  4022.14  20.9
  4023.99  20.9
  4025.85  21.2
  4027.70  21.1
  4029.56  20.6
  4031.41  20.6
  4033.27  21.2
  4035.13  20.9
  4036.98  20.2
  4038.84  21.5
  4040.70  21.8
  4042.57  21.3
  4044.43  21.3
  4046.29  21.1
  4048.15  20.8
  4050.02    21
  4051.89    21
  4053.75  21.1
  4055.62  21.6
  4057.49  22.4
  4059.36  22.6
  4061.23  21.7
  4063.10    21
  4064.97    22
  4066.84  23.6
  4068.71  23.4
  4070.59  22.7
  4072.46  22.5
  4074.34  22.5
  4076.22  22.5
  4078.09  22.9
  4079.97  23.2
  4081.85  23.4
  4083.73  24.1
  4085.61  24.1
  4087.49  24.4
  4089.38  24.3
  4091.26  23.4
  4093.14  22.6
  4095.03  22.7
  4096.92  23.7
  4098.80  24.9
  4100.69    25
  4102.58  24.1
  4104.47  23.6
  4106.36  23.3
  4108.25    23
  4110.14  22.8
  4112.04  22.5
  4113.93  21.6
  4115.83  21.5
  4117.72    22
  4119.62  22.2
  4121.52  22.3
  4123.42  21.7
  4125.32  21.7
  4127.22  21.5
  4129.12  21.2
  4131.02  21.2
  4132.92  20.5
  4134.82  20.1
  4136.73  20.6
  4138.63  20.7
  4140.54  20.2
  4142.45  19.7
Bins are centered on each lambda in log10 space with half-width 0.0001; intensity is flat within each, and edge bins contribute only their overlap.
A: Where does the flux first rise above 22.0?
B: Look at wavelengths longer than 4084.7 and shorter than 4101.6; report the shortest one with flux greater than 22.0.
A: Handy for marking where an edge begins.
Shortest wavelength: 4085.61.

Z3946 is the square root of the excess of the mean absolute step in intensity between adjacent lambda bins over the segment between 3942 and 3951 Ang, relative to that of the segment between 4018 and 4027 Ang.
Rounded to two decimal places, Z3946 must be 0.35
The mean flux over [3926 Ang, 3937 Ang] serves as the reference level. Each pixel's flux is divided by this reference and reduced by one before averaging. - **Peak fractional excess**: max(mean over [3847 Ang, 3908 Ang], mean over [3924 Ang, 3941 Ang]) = 0.17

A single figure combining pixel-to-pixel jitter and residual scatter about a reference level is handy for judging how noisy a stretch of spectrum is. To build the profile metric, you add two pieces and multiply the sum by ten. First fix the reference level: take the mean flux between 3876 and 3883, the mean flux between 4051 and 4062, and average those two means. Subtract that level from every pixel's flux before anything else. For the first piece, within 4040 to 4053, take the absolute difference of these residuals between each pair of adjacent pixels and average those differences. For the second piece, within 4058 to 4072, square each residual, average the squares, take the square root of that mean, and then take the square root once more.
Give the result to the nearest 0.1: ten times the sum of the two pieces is 16.6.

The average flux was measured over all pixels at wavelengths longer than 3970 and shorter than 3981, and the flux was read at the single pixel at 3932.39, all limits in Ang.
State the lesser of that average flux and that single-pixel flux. 22.6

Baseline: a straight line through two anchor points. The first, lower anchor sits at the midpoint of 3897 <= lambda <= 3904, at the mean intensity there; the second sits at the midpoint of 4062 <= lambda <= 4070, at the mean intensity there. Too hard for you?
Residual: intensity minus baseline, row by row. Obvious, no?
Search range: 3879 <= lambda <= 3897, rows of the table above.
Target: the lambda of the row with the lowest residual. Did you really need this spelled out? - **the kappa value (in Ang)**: 3894.55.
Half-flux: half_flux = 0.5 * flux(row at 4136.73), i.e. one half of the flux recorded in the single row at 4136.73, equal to 10.3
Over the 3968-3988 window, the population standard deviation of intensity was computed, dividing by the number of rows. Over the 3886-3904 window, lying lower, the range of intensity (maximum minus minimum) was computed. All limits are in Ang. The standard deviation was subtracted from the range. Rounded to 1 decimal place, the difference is 1.0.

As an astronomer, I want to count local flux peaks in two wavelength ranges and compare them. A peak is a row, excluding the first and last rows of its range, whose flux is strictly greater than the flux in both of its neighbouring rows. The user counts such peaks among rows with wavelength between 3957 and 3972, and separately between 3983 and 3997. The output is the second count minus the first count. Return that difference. 0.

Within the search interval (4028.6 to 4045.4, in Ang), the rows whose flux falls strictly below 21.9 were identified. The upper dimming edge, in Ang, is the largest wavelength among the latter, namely 4044.43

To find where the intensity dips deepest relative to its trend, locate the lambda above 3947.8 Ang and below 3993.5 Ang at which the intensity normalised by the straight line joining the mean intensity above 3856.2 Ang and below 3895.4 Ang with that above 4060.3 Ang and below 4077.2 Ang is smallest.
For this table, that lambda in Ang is 3983.43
